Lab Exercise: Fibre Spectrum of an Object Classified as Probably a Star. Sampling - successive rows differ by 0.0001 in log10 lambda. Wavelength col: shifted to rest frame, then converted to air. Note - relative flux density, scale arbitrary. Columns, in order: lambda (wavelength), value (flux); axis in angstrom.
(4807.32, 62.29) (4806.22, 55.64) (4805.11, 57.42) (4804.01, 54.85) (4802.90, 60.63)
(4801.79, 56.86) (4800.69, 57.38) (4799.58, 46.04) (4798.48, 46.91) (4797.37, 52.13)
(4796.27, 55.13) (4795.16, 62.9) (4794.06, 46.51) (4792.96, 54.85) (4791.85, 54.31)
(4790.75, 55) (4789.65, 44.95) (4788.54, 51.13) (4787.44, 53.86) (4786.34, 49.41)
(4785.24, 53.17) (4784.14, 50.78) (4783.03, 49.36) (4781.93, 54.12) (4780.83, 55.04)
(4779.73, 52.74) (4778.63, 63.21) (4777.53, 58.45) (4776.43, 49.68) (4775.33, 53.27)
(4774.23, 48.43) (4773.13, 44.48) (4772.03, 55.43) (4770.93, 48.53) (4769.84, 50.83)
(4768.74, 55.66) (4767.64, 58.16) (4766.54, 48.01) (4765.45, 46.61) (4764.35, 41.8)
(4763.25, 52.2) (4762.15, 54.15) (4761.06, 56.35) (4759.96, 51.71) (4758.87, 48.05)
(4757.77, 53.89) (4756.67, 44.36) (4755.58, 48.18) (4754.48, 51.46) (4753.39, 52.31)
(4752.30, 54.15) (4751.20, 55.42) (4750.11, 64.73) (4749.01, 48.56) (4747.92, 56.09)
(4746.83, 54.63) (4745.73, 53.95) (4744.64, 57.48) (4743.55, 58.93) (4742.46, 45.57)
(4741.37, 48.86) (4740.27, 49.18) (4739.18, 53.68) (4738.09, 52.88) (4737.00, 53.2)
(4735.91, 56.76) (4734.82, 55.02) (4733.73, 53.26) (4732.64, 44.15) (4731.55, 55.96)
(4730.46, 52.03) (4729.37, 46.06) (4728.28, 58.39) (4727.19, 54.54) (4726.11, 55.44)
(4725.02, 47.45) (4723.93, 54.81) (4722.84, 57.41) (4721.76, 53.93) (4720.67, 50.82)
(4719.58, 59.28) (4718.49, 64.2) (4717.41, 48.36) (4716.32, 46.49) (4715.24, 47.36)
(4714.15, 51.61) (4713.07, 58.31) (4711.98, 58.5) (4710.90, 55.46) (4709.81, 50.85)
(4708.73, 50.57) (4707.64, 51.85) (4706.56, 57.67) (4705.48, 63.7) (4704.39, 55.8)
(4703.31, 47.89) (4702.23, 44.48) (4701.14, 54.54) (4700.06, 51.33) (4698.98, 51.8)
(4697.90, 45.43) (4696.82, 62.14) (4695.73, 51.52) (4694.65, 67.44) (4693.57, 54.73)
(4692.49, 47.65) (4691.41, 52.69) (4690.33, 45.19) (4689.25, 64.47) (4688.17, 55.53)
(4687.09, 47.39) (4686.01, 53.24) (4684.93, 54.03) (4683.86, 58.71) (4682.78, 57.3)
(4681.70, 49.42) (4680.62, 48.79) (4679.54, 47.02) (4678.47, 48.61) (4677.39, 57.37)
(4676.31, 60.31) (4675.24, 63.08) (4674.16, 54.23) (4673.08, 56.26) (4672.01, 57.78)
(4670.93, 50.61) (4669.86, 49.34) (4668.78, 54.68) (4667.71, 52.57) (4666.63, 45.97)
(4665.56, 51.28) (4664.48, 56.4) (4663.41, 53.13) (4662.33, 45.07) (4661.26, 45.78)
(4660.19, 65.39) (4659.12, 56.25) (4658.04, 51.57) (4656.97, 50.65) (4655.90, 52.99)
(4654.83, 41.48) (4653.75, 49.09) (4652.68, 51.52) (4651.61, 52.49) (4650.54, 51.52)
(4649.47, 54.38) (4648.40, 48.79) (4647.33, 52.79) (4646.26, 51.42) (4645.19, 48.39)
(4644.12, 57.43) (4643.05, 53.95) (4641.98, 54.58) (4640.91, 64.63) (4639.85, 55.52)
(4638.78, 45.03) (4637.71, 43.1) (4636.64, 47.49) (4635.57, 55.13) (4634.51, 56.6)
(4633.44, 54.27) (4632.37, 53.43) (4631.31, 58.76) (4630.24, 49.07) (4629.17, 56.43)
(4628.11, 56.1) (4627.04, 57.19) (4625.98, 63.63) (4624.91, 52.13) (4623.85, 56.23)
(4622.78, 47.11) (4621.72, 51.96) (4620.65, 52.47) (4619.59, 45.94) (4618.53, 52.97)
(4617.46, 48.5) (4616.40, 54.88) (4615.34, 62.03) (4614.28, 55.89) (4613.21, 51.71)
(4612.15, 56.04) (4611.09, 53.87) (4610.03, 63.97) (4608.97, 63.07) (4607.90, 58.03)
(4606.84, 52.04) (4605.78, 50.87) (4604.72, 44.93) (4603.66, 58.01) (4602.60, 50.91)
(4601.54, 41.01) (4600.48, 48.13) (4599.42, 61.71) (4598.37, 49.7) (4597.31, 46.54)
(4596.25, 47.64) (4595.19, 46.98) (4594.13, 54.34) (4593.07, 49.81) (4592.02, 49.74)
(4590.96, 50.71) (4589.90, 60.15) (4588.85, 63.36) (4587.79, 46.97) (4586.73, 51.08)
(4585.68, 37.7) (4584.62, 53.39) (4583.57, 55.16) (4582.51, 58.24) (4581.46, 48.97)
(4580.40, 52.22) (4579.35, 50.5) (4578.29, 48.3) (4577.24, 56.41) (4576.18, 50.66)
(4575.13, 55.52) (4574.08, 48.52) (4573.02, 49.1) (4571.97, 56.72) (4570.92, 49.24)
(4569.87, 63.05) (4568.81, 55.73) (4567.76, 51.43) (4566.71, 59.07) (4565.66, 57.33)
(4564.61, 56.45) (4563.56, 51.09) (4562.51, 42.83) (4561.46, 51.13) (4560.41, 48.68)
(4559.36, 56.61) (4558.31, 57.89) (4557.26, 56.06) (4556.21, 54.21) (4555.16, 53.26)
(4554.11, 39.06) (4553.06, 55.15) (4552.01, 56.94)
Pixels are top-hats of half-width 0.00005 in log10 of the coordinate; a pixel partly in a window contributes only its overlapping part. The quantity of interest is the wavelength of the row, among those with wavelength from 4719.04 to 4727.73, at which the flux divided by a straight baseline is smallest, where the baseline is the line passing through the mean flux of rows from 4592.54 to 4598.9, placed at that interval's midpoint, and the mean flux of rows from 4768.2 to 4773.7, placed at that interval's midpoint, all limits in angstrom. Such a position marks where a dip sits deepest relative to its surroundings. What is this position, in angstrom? 4725.02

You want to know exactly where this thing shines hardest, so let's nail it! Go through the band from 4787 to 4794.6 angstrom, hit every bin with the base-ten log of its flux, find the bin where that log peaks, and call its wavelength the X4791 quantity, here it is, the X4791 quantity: 4790.75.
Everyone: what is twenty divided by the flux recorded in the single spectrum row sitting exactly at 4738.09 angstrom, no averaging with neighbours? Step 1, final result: 0.378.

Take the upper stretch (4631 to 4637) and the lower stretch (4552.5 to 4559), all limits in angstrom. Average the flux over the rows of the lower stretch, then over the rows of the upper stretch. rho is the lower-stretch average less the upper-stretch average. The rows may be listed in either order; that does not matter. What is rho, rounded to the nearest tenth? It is -1.7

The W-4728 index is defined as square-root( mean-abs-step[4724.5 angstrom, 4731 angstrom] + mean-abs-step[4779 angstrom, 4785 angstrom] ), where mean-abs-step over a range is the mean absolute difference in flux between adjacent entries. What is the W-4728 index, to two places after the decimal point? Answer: 2.93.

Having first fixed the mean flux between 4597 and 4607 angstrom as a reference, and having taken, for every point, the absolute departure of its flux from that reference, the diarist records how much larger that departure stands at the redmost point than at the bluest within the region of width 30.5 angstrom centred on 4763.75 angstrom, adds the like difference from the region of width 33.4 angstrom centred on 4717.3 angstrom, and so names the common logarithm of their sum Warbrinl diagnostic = 1.0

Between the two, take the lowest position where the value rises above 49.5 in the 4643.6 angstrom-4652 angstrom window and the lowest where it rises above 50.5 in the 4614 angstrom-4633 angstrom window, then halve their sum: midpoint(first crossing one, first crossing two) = 4629.2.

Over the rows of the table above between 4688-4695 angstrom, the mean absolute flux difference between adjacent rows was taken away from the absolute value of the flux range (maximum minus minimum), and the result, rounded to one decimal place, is 12.2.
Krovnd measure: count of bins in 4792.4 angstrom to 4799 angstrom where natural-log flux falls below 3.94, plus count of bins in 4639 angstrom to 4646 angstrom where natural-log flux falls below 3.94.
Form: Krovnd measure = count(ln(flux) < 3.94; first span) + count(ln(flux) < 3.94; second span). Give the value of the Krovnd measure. 3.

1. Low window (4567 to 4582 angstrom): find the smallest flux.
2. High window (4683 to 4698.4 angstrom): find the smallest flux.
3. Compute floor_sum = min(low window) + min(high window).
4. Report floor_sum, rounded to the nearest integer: 93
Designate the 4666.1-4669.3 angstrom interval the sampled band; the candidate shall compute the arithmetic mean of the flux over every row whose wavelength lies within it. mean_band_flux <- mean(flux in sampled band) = 51.1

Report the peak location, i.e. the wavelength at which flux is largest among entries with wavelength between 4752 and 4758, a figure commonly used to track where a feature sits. 4752.30 angstrom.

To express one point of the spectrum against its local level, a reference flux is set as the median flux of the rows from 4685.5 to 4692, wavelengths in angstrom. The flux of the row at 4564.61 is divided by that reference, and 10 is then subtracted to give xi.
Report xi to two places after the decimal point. -8.93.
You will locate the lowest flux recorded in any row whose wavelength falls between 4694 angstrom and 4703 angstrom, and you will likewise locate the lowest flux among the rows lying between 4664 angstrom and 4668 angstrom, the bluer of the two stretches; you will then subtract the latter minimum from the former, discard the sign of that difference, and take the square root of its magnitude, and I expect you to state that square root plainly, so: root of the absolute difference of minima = 1.2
